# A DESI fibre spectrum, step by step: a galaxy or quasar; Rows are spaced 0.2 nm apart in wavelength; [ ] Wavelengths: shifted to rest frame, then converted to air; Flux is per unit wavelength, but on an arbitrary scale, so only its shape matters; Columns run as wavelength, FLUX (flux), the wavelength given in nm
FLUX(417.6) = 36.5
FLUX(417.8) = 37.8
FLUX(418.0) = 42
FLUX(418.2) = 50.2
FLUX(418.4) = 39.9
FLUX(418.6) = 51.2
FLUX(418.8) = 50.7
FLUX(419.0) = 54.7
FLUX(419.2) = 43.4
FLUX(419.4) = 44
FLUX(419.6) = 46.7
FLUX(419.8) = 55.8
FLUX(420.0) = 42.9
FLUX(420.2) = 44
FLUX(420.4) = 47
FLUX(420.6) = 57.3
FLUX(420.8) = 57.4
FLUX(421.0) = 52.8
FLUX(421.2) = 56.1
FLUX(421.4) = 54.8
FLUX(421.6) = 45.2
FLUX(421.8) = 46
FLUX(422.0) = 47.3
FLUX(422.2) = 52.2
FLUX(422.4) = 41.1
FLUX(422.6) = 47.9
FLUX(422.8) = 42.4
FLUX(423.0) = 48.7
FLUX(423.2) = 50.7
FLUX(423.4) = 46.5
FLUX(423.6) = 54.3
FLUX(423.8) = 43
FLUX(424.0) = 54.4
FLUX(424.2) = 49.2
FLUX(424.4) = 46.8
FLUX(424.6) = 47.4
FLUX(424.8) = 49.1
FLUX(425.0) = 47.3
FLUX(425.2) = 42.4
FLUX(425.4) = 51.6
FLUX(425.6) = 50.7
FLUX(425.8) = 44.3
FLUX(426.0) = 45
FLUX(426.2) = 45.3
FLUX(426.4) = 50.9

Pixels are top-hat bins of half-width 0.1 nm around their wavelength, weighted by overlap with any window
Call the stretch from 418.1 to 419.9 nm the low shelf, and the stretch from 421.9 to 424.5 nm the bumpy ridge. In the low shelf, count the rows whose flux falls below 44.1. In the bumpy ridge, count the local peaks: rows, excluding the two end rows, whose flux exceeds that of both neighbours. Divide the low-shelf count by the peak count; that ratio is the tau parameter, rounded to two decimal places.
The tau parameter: 0.60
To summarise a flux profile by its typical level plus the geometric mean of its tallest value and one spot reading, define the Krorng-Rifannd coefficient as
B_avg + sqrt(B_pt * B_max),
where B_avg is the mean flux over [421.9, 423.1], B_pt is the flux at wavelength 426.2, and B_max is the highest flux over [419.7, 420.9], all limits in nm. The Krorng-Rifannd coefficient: 98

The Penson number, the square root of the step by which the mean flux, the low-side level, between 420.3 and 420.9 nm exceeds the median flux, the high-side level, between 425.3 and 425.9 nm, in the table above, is 1.8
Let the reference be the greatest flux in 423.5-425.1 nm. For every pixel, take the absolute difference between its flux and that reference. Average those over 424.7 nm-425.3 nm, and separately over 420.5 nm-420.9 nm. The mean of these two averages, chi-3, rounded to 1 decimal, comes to 5.5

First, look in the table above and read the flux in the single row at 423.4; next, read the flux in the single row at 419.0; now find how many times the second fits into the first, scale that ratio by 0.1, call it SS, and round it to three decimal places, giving 0.085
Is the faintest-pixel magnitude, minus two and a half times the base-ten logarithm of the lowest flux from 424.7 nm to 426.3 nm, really -4.07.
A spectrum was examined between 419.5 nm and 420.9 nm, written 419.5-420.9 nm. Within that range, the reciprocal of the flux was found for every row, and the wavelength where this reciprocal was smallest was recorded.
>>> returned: 420.8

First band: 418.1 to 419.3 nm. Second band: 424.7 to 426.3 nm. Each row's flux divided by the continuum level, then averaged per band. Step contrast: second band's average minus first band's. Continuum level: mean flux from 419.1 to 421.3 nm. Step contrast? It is -0.028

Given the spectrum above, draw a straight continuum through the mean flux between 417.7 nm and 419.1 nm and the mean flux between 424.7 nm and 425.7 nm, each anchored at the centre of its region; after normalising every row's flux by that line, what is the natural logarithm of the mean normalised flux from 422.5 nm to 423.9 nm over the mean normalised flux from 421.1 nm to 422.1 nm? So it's -0.05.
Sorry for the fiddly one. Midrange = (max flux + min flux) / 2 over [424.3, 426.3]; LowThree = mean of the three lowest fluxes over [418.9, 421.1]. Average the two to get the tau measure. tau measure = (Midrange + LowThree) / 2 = 45.2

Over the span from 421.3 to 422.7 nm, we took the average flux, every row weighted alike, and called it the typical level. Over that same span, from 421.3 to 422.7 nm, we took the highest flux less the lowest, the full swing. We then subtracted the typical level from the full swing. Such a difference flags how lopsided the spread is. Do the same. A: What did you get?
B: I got -34.1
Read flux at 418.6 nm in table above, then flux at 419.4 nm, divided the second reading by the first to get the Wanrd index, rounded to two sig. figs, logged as 0.86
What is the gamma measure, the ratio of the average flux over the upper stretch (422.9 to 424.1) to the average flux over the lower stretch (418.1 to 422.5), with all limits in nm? 1.01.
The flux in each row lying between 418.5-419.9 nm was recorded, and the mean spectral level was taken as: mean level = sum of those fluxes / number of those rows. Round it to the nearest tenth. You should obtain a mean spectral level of 49.5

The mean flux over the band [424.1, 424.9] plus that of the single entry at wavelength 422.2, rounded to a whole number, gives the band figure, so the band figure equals 100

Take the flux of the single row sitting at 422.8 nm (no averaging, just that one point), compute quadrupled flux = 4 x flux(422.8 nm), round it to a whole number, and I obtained 170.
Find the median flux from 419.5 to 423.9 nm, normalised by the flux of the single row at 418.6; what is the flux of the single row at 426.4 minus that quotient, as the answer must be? 50.0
